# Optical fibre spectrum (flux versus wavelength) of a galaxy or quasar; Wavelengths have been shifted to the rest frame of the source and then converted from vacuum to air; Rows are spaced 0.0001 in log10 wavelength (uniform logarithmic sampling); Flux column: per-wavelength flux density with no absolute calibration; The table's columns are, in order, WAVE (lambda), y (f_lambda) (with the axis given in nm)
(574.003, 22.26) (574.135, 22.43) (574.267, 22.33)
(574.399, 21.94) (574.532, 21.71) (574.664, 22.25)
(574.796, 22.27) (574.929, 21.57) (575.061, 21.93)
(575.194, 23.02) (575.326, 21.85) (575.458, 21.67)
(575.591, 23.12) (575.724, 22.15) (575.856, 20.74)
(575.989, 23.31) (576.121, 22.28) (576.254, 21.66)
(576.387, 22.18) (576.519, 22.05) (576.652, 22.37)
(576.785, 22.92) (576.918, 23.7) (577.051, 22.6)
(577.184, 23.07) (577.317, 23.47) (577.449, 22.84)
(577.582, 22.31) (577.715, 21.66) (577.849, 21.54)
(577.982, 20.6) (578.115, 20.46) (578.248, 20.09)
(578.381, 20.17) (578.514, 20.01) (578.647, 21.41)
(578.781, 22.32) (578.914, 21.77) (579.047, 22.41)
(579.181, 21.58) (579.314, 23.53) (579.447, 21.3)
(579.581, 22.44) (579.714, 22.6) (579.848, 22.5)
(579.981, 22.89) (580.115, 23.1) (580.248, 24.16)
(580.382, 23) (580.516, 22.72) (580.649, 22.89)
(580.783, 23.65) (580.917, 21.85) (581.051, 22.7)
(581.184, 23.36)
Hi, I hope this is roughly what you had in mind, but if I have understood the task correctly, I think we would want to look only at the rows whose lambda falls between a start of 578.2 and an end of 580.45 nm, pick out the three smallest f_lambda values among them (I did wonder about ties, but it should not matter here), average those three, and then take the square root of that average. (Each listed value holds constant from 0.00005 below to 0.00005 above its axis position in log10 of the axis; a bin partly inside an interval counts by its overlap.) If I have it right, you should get 4.48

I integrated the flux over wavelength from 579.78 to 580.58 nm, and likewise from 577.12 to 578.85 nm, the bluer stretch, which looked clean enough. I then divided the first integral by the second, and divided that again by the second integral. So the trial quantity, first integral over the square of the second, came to 0.013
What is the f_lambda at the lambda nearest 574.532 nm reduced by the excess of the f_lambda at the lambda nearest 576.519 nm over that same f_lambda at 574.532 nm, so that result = 21.4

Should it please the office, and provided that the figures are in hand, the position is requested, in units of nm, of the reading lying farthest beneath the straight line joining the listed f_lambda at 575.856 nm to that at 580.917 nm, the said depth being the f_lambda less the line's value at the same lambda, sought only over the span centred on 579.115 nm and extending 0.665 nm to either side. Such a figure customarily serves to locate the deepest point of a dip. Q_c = 578.514 nm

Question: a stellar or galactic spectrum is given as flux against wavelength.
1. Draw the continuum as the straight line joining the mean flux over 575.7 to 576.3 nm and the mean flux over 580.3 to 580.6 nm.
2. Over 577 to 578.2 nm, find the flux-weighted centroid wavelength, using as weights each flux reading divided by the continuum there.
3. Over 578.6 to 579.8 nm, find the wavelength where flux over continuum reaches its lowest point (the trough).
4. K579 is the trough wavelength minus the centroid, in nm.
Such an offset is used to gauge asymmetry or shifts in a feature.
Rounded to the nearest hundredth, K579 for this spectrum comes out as 1.88 nm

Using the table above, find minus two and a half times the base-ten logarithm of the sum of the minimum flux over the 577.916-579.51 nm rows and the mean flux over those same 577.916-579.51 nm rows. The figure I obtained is -4.04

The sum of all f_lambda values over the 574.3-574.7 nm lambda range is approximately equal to 66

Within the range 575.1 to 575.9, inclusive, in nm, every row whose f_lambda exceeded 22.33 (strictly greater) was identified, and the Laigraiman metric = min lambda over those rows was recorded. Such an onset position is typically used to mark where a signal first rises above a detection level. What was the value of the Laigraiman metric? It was 575.194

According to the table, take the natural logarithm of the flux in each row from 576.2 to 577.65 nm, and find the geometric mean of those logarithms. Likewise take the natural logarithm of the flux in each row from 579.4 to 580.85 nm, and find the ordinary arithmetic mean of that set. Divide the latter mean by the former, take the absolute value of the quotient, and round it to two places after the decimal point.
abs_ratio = 1.00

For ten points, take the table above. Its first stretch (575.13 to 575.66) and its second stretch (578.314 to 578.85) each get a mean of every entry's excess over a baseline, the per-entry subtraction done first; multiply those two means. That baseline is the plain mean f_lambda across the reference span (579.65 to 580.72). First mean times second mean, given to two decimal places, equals 1.14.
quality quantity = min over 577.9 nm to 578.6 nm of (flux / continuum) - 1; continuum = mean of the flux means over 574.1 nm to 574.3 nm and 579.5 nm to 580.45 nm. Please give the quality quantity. -0.12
